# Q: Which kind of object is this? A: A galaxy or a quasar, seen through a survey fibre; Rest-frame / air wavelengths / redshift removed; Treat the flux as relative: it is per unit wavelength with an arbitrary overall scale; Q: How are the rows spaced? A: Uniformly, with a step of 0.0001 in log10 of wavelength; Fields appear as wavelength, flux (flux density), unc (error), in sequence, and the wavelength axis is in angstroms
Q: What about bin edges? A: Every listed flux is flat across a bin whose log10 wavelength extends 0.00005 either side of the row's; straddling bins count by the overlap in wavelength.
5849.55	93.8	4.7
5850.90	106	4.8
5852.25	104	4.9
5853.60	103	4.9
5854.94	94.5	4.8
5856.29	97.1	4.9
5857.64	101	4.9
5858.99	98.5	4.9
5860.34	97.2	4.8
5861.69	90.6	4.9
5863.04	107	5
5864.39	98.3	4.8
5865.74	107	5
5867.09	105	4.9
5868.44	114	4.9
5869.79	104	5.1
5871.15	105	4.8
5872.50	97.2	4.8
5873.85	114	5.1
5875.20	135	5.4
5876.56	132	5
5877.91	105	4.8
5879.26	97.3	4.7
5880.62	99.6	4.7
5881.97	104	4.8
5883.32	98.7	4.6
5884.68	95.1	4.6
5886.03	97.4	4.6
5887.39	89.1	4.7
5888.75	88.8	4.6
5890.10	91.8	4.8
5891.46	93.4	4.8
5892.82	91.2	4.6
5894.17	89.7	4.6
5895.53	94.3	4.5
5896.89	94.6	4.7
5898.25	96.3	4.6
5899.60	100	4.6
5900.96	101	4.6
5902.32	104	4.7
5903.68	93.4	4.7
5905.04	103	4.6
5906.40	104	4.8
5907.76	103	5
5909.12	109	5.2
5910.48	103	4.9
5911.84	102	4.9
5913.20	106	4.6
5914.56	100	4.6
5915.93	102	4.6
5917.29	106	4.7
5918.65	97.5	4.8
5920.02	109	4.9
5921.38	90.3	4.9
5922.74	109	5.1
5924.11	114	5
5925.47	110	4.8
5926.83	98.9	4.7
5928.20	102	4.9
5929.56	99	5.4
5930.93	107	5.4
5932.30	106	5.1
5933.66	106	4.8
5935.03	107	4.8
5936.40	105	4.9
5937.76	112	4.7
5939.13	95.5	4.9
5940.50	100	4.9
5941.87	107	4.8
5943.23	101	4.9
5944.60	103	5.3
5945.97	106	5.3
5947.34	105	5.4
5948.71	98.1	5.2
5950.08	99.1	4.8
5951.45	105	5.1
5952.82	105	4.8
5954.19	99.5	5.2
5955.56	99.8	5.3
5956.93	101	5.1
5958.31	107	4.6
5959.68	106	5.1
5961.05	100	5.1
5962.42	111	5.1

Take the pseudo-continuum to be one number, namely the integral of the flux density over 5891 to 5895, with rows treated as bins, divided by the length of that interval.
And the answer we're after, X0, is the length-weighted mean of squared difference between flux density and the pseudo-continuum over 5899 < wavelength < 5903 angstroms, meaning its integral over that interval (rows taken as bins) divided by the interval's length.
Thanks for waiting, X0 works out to 108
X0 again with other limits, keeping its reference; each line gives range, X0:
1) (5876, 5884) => 338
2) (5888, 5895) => 3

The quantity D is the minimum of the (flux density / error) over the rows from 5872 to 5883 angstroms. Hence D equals 20.25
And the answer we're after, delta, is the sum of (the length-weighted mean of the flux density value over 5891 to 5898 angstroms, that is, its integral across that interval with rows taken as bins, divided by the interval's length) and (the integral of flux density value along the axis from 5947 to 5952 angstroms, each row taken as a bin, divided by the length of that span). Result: 194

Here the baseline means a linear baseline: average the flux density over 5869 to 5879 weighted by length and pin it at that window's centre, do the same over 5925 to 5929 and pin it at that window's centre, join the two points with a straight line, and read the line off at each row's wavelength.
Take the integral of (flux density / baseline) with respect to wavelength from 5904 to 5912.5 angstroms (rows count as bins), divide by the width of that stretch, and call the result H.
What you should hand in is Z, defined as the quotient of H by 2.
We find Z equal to 0.486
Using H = 0.97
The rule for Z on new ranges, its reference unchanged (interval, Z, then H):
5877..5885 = 0.454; 0.91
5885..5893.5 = 0.419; 0.84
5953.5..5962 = 0.524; 1.05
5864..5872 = 0.465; 0.93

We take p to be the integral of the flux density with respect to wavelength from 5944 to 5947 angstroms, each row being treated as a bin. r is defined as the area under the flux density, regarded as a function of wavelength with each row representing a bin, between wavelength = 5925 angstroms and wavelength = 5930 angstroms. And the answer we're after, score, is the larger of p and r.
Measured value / 512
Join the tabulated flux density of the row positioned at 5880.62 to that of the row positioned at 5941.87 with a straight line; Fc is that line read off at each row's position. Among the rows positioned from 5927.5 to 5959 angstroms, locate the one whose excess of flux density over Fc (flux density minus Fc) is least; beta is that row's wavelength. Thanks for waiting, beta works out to 5939.13 angstroms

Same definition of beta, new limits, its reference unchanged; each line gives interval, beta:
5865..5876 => 5872.50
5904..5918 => 5914.56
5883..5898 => 5888.75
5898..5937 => 5921.38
